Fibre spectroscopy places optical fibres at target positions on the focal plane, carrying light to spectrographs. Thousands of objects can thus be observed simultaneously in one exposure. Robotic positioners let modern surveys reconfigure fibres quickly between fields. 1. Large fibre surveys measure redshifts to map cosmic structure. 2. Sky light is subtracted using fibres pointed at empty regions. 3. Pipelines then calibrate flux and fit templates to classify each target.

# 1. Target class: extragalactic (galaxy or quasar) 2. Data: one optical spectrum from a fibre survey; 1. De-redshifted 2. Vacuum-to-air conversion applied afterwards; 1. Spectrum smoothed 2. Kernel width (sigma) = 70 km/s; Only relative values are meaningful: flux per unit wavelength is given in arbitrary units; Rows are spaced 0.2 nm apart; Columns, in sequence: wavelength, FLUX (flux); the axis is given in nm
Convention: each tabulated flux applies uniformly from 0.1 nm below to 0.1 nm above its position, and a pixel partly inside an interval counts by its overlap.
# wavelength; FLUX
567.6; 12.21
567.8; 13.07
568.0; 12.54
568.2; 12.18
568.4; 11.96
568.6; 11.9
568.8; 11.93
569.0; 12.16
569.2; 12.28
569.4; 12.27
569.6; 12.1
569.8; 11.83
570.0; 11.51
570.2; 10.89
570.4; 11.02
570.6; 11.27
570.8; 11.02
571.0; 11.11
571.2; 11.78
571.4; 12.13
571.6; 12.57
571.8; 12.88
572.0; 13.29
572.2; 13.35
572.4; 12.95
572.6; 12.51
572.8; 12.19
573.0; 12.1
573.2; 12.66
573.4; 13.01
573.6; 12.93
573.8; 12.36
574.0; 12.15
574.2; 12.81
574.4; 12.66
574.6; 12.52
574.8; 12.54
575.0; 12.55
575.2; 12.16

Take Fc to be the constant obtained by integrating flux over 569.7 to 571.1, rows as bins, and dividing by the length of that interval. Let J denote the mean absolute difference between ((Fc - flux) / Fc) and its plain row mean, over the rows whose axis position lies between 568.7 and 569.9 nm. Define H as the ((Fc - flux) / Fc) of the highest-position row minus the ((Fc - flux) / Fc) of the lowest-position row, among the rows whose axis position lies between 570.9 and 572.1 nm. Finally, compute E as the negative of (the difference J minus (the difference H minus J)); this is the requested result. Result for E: -0.22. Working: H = -0.19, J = 0.013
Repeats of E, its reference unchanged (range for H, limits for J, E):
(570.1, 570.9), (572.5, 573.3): -0.05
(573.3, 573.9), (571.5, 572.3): 0.00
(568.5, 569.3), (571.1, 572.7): -0.11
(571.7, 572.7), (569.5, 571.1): -0.03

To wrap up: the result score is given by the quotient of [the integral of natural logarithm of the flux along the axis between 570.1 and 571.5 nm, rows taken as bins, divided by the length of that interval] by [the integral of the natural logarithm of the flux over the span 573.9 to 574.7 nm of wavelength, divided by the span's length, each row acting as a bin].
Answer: 0.96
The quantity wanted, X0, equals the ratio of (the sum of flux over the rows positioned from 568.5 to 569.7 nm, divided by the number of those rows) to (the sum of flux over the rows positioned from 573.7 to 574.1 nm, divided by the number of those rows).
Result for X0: 0.99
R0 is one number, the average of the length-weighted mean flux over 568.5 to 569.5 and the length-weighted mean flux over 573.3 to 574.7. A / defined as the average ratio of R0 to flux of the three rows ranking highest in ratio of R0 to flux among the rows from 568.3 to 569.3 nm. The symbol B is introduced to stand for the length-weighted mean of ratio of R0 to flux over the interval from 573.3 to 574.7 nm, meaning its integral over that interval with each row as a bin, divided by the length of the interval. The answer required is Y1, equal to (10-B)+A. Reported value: 10.1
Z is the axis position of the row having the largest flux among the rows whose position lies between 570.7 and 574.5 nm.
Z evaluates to 572.2 nm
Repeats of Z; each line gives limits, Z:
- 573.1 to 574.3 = 573.4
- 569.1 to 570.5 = 569.2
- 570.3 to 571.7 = 571.6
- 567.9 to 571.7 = 571.6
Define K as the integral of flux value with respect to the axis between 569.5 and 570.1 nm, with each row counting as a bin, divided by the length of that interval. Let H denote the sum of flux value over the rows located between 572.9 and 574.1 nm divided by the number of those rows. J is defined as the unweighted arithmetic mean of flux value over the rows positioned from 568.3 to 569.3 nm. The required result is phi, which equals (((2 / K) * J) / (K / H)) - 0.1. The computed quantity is 2.1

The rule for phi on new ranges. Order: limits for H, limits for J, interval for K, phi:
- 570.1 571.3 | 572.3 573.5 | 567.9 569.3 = 1.8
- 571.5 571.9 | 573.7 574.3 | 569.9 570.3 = 2.4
